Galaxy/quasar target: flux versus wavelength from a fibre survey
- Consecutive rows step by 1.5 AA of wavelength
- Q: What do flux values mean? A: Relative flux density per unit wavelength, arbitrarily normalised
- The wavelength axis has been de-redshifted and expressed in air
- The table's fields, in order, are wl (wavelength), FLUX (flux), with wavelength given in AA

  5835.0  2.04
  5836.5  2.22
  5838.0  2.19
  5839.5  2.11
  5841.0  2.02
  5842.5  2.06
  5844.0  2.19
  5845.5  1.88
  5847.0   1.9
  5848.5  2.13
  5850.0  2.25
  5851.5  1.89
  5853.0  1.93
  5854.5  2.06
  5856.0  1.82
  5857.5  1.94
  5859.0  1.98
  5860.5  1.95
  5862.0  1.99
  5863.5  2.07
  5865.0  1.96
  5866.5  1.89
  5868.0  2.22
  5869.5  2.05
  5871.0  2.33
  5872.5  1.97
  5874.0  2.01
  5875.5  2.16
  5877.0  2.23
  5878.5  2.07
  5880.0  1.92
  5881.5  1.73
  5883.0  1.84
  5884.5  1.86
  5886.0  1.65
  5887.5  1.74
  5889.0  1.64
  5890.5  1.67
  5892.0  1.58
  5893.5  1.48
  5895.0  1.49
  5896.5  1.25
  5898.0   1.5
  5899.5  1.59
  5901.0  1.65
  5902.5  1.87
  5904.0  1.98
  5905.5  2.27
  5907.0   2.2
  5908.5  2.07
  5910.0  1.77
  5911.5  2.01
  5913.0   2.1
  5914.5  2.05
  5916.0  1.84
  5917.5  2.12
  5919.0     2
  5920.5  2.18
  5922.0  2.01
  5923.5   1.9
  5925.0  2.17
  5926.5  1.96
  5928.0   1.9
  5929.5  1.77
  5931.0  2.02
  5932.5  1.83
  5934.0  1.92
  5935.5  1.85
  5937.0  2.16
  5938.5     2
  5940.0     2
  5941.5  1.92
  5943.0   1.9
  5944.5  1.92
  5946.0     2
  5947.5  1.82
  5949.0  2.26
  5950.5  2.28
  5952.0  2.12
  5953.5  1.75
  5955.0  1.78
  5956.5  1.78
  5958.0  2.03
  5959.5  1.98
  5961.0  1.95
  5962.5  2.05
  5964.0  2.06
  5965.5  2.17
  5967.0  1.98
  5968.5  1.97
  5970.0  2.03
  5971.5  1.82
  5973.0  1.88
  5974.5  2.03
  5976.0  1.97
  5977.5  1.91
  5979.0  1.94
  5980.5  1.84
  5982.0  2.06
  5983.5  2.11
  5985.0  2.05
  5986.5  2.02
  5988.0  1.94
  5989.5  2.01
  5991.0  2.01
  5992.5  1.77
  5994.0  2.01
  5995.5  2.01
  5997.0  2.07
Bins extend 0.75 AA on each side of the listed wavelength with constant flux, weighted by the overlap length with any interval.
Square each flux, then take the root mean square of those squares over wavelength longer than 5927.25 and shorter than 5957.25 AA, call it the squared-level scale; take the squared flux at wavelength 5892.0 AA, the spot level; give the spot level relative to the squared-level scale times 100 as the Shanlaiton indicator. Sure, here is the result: 64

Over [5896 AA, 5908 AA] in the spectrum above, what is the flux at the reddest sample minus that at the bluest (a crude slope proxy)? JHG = 0.95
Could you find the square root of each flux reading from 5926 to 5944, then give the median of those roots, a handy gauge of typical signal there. 1.39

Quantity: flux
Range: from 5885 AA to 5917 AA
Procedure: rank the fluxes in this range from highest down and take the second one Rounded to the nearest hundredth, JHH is 2.20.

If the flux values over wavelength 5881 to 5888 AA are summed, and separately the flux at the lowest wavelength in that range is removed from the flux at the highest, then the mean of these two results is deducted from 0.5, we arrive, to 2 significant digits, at -3.9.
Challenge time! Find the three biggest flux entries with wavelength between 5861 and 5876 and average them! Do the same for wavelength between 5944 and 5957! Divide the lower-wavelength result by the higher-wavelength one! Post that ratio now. 1.01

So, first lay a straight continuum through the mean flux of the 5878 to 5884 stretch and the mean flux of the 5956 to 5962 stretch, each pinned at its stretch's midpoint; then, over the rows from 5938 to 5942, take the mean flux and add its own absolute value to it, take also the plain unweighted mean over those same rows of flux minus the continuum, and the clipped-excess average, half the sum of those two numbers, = 2.00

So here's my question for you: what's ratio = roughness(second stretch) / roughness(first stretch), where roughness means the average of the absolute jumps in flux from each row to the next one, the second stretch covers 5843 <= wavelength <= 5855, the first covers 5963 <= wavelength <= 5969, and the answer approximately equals 1.7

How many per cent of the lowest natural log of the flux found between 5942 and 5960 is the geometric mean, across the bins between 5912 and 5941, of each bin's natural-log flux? 122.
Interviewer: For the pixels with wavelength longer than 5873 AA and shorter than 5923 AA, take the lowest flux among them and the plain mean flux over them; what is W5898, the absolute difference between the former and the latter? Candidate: 0.615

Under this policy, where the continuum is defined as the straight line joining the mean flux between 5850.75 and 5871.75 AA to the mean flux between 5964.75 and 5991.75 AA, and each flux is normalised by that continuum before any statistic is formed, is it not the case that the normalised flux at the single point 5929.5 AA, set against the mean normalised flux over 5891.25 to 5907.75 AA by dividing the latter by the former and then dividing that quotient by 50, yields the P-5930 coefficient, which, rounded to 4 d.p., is 0.0193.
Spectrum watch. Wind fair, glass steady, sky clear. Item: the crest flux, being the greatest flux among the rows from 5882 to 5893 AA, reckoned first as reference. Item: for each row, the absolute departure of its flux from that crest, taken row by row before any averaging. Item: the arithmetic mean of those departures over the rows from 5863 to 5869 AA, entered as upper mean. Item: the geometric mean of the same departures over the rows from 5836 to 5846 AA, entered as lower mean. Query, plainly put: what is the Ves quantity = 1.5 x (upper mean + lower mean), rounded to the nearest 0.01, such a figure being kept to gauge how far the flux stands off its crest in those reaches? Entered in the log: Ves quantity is 0.53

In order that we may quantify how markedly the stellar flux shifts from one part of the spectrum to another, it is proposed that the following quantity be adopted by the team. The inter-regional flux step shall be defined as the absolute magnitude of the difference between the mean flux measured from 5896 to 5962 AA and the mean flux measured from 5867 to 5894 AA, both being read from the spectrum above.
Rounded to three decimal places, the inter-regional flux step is 0.044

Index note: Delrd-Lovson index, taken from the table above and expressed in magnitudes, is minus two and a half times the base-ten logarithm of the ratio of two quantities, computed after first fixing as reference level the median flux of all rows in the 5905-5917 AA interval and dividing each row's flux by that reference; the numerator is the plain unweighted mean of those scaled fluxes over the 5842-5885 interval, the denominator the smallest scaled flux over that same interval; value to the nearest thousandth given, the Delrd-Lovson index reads -0.163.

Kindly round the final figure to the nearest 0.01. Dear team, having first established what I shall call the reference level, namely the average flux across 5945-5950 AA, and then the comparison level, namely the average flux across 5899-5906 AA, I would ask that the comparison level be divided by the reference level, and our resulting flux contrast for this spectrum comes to 0.92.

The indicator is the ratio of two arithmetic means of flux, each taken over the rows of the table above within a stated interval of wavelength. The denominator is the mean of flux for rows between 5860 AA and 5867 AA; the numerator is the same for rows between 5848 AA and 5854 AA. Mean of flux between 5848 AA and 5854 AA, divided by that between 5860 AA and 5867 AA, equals 1.04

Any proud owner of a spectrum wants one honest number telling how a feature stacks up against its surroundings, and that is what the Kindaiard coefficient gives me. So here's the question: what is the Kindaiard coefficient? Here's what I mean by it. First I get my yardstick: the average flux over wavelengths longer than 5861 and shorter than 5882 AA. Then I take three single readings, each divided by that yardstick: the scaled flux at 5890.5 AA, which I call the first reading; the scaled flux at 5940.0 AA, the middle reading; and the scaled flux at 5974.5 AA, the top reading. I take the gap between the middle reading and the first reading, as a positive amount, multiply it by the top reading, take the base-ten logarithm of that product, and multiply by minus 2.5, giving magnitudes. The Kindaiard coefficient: 2.0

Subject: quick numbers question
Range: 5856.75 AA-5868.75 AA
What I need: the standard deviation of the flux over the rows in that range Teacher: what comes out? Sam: 0.10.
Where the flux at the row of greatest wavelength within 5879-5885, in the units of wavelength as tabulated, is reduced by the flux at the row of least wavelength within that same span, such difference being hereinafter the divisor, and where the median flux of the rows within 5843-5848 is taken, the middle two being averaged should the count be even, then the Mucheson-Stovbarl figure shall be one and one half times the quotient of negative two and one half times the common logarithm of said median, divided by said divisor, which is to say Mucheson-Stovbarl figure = 17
